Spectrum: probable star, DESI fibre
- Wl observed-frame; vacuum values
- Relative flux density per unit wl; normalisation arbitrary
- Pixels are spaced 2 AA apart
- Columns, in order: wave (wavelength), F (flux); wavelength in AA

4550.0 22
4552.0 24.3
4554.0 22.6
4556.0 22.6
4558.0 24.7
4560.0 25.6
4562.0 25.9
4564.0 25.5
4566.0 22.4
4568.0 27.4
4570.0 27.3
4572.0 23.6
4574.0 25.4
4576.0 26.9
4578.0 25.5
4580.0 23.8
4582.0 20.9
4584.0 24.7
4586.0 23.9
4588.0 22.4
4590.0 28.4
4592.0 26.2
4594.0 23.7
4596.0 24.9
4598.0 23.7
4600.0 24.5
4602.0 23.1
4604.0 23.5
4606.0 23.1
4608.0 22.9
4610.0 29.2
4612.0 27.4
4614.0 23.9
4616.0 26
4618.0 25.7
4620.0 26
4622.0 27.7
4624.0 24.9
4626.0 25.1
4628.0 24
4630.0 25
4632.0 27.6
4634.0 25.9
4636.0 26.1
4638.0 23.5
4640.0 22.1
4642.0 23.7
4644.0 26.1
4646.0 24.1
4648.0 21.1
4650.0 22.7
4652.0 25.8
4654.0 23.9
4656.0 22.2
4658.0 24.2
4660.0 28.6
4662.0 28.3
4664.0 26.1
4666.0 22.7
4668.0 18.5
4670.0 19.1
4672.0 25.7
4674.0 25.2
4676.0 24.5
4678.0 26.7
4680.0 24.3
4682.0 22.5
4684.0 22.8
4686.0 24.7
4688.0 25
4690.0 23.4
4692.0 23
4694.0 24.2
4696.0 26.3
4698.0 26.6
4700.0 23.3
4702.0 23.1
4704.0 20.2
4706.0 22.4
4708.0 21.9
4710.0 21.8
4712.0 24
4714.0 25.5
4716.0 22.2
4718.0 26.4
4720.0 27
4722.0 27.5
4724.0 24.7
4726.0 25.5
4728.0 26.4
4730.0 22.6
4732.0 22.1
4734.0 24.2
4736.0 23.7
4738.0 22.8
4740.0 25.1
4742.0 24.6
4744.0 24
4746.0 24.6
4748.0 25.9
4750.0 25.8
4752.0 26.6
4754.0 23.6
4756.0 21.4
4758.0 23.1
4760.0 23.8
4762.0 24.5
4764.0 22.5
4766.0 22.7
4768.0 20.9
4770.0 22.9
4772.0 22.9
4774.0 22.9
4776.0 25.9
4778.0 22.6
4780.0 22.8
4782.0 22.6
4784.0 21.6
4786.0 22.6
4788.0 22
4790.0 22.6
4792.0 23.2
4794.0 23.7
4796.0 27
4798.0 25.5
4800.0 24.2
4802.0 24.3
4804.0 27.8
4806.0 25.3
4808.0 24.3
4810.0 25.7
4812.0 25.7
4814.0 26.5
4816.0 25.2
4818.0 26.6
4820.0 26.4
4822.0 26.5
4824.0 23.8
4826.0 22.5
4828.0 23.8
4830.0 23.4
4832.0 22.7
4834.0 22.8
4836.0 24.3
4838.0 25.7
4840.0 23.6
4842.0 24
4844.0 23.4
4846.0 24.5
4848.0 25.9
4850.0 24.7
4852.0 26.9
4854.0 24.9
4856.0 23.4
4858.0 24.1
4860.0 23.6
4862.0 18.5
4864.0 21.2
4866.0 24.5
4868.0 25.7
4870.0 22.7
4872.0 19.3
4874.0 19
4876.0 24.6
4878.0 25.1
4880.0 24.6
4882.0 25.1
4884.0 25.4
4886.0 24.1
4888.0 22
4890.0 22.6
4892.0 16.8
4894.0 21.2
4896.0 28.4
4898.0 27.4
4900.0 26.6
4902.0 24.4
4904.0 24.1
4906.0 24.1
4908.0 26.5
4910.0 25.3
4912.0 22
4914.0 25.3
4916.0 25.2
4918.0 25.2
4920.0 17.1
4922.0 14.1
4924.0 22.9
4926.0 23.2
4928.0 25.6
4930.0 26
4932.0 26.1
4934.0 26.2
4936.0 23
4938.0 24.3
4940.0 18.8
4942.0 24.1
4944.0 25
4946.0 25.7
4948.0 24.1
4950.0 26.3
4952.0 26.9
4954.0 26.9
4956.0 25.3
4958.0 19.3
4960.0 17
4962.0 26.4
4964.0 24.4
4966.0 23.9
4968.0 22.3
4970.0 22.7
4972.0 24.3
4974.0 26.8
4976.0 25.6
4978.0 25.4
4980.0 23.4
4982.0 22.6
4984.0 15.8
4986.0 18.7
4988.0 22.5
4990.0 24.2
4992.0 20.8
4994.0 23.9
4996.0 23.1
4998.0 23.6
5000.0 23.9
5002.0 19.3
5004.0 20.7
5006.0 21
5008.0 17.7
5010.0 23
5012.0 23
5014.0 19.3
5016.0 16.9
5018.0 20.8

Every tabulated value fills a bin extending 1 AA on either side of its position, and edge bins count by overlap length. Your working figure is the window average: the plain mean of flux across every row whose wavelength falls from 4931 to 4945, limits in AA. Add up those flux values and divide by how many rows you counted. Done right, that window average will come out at 23.9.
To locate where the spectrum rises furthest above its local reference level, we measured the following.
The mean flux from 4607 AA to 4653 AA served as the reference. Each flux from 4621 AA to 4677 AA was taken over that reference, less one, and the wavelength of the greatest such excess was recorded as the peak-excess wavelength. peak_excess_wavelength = 4660.0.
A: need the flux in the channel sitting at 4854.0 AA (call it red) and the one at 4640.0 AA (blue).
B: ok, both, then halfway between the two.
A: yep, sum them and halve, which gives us 23.5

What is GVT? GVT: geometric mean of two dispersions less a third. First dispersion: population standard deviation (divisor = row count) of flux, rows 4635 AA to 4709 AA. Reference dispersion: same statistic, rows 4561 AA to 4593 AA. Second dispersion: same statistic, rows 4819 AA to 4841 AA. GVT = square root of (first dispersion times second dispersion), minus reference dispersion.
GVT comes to -0.3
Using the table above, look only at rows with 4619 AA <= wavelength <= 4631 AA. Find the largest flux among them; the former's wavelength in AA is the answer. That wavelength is 4622.0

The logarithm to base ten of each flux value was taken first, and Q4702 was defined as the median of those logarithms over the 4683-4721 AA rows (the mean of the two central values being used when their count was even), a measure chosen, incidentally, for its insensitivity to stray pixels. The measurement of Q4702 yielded 1.37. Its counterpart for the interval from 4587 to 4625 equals 1.40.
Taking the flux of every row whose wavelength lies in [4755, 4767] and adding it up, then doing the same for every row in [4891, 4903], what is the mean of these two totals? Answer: 141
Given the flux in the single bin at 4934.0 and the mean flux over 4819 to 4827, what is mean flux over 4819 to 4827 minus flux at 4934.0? -1.4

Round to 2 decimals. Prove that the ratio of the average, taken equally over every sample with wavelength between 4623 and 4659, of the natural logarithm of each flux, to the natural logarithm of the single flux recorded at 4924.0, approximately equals 1.02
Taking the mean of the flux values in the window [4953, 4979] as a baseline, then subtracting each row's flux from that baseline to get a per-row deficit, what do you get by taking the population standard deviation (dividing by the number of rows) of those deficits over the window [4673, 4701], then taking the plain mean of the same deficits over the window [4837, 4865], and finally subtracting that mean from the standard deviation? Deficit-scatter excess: 1.4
